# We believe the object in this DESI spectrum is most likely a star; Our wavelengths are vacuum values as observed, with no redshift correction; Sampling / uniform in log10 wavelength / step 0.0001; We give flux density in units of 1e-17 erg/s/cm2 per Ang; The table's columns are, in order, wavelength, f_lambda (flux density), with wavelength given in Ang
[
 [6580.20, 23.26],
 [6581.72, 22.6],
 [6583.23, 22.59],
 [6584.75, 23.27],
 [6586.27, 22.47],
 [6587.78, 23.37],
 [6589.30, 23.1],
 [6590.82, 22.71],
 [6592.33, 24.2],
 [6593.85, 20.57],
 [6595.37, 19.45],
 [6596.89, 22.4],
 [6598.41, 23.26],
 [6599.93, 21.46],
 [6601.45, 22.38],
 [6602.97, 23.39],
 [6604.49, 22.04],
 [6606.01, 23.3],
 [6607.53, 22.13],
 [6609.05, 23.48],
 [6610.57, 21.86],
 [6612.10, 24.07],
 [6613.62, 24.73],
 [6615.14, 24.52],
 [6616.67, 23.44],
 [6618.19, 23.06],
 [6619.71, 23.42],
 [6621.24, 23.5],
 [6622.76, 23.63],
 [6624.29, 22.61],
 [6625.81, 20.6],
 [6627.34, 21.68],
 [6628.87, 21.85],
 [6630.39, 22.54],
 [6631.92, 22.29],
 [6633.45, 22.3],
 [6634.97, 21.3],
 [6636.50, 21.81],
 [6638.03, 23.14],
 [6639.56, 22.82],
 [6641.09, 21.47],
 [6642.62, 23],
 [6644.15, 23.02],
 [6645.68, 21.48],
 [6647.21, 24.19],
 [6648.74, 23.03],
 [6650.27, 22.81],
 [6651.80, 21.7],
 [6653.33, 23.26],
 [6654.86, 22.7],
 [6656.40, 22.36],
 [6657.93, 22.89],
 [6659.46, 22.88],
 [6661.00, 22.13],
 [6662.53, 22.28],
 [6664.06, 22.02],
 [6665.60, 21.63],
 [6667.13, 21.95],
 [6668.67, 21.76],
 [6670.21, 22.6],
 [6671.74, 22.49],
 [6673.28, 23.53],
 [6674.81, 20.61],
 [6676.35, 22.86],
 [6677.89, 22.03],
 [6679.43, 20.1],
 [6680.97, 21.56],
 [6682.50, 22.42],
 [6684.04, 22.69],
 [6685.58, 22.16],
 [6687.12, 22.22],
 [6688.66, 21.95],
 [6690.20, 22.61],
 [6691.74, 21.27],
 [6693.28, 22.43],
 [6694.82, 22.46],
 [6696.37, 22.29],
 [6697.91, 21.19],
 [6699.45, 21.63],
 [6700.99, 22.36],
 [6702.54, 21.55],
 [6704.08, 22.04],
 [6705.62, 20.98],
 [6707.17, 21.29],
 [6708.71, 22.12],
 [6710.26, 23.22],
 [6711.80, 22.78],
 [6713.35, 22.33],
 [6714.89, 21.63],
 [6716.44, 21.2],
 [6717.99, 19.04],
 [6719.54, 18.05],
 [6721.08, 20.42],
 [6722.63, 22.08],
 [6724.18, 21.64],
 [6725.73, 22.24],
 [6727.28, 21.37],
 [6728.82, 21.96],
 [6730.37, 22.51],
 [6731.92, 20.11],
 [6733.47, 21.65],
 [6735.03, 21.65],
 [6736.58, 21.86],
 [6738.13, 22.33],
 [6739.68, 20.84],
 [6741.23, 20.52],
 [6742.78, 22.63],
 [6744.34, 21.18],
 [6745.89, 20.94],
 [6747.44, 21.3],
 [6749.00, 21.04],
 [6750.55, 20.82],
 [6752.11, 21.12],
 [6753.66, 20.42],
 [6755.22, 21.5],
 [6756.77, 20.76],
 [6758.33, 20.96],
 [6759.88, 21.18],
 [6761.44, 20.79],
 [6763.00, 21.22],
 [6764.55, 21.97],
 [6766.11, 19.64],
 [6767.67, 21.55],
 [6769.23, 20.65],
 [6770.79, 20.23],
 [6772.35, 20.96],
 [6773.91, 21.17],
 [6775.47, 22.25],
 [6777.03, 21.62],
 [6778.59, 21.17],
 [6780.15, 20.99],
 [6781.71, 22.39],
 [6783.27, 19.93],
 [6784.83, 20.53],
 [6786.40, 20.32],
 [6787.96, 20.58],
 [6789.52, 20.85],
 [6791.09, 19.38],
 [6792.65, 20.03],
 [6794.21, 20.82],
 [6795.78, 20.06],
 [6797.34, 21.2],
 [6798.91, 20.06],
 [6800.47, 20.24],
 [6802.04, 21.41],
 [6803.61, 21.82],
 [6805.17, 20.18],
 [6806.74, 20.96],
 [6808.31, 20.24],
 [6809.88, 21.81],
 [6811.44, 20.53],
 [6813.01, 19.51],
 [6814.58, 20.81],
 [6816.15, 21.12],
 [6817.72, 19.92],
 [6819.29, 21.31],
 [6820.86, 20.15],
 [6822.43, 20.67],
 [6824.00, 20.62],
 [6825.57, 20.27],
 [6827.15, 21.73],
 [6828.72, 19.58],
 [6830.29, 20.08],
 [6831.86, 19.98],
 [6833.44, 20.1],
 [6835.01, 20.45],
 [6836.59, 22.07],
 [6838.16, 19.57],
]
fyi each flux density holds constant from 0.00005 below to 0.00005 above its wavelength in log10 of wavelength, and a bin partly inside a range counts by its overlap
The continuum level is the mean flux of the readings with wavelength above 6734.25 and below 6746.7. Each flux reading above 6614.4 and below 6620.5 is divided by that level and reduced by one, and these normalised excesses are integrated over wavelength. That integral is 0.60 Ang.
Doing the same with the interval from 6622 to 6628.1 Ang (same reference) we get 0.18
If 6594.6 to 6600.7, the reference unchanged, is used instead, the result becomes 0.04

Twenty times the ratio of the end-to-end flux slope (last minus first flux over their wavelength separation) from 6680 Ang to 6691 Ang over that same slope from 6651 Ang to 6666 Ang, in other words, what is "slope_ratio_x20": -449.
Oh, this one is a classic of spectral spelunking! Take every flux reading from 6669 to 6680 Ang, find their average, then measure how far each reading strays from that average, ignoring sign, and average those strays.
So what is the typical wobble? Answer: 0.96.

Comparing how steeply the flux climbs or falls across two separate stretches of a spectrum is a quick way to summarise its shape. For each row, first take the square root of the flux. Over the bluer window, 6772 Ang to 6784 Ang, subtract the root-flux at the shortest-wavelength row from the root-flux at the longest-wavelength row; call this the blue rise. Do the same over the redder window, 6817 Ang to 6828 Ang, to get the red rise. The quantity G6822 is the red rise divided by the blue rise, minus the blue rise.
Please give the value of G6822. -1.63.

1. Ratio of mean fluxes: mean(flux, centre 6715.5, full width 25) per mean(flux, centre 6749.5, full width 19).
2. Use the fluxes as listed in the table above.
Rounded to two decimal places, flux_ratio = 1.01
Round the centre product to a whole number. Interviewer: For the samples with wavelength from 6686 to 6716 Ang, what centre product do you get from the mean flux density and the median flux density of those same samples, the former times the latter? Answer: 487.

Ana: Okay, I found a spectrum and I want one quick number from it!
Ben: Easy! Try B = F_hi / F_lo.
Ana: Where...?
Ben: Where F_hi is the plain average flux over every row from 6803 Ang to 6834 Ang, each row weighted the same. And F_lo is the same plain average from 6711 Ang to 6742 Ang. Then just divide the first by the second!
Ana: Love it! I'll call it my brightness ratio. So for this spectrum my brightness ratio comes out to 0.965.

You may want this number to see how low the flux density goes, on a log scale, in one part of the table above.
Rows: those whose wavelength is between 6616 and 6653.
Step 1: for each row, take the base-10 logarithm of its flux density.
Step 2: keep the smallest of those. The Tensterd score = 1.31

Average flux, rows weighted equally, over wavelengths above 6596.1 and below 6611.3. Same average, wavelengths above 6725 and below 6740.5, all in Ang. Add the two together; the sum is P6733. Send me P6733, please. 44.2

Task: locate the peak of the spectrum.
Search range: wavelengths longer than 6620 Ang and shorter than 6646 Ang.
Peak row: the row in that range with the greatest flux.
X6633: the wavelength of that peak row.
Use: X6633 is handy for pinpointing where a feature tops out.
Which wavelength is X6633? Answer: 6622.76 Ang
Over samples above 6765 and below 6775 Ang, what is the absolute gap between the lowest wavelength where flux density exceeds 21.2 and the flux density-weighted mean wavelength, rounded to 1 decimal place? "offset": 2.4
